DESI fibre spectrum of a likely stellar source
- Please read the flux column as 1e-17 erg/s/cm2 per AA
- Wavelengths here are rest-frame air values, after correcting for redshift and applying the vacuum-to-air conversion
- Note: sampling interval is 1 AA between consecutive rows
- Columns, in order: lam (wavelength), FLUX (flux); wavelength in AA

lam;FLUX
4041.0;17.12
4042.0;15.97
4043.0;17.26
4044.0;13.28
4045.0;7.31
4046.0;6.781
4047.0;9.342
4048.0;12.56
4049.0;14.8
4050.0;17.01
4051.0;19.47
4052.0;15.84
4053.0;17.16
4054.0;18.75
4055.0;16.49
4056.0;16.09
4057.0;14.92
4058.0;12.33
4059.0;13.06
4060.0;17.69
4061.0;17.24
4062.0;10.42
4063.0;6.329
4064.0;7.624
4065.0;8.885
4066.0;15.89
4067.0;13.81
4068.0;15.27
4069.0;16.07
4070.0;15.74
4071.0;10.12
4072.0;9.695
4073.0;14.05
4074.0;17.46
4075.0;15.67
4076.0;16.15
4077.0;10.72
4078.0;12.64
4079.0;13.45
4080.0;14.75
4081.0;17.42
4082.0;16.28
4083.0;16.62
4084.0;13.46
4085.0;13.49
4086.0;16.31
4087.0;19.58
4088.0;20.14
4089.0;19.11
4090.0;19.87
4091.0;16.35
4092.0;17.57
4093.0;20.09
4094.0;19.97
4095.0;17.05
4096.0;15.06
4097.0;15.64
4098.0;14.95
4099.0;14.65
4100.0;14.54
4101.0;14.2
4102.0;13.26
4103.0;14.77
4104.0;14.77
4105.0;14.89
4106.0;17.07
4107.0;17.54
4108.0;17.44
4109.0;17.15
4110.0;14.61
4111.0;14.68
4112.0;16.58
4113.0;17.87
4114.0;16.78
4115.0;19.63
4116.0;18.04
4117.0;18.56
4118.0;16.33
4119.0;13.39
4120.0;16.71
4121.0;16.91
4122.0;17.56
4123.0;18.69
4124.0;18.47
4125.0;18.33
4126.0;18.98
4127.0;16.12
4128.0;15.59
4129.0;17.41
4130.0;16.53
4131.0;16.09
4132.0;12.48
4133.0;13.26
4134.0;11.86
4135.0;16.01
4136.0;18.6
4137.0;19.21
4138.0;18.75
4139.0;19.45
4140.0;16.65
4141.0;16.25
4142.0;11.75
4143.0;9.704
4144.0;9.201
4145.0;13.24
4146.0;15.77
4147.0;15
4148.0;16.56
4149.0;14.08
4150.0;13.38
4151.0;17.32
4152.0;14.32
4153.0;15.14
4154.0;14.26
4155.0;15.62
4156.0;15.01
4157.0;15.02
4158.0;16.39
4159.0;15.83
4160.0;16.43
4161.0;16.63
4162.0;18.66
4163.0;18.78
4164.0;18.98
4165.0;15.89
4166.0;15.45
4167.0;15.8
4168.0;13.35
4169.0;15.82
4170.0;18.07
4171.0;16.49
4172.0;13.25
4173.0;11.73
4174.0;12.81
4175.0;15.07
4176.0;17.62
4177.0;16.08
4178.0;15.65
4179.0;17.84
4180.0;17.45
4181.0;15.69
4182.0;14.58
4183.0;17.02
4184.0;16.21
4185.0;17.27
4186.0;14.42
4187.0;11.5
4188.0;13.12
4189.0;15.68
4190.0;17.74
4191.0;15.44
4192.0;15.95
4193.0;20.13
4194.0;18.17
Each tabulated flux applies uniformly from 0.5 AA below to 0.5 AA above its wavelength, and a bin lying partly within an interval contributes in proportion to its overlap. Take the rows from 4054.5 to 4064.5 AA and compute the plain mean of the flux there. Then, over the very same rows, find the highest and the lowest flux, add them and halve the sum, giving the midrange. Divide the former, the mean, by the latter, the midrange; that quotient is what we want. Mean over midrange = 1.10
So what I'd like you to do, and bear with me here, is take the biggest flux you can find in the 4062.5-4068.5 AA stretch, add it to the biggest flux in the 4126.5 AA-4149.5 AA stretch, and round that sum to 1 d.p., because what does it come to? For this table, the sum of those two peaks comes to 35.3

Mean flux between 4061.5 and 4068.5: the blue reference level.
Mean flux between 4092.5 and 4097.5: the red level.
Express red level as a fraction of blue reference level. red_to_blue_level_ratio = 1.57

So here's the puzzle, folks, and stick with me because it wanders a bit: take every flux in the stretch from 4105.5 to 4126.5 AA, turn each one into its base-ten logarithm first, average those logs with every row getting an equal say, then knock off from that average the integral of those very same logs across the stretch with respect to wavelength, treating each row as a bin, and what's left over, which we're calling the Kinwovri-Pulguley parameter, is -25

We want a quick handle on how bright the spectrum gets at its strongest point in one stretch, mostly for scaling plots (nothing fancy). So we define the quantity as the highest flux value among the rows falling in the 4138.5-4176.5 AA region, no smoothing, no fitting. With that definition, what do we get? 19.45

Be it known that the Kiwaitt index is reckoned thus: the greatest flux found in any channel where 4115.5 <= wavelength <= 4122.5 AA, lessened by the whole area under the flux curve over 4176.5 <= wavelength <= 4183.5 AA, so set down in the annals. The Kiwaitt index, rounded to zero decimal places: -96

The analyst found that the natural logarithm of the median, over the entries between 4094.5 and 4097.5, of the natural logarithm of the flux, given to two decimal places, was 1.01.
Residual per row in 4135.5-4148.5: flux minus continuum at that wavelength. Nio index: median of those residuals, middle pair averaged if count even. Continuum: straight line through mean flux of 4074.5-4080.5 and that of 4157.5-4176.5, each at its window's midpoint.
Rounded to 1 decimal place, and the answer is 0.9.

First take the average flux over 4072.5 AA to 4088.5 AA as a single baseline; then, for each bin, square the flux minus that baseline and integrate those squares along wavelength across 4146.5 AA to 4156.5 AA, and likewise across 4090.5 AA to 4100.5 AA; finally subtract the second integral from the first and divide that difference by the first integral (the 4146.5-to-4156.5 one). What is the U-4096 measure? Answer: -2.4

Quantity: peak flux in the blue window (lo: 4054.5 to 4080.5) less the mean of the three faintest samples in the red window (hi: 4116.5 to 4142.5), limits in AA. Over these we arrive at 5.7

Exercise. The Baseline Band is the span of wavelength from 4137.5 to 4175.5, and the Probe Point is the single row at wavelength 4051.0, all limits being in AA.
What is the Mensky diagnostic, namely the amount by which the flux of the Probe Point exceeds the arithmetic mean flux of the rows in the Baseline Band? 4.2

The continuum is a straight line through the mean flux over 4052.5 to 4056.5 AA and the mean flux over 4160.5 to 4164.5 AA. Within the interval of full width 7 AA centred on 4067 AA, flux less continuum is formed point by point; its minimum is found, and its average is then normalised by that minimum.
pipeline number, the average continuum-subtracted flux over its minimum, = 0.4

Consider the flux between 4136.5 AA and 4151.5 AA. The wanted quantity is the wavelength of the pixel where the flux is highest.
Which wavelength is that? 4139.0 AA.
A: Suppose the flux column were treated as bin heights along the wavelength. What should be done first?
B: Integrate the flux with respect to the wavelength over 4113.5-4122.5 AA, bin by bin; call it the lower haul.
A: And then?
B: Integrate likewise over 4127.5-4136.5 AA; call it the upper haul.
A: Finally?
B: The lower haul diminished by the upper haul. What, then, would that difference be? 16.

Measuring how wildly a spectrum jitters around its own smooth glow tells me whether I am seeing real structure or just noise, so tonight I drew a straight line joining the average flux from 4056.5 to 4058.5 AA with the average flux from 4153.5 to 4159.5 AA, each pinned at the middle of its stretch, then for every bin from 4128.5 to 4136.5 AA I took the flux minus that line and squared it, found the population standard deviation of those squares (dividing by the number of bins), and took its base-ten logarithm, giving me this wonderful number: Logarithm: 0.6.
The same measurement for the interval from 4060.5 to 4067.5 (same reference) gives 1.3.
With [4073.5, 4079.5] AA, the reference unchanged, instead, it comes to 0.7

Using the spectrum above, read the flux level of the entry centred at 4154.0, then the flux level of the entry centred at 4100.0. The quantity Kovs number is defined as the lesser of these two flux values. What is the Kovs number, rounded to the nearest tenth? 14.3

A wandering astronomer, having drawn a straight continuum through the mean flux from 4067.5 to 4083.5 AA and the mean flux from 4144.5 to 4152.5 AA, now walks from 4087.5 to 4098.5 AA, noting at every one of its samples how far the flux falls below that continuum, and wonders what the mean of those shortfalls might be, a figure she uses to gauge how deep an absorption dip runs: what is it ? -3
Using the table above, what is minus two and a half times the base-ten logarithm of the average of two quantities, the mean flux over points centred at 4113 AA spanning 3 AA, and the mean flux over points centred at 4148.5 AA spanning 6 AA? -3.02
